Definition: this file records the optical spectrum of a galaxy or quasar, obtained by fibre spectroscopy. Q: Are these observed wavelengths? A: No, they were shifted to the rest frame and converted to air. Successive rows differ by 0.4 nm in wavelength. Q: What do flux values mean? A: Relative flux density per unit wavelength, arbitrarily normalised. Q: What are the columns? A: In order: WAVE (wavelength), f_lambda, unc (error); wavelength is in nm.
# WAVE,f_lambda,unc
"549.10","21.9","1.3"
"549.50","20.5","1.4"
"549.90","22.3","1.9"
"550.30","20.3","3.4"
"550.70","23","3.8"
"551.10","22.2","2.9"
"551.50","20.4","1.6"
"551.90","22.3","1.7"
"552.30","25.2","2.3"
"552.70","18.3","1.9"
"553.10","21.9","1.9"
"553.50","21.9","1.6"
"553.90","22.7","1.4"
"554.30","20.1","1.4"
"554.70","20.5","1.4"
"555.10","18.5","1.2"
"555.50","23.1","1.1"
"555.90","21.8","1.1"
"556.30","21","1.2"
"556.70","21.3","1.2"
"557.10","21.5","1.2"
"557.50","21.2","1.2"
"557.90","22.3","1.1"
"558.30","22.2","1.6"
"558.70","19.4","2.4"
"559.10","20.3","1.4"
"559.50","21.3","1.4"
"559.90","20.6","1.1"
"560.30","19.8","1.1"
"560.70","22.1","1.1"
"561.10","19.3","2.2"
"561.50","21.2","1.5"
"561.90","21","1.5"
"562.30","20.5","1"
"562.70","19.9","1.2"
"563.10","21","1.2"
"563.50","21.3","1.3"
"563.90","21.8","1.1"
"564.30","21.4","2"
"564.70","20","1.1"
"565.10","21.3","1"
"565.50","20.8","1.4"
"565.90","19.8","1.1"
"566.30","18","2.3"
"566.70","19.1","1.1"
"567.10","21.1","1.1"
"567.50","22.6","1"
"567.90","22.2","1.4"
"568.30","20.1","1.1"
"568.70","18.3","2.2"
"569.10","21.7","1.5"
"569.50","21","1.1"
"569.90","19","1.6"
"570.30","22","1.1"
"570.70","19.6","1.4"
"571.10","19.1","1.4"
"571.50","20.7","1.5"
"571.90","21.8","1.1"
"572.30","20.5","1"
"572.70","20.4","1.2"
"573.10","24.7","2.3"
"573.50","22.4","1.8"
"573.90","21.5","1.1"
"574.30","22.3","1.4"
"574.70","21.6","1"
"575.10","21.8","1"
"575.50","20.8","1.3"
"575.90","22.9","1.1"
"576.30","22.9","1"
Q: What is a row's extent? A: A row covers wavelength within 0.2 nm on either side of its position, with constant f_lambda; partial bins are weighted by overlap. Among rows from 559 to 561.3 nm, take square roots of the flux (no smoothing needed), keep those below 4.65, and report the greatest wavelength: 561.10 nm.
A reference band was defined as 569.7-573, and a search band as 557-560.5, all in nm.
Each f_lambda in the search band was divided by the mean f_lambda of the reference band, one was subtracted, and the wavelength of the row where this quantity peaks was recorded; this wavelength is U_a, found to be 557.90 nm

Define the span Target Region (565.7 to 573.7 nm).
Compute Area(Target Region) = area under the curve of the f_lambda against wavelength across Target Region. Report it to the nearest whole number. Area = 166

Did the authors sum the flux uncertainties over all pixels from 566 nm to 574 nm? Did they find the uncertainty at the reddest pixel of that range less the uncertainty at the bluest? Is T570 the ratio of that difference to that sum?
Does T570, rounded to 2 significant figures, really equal -0.042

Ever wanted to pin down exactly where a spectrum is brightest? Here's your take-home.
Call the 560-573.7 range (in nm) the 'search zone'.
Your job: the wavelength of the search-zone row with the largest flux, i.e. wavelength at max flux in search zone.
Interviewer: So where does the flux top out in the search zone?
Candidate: 573.10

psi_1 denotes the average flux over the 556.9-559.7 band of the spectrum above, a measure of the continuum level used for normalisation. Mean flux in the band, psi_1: 21.2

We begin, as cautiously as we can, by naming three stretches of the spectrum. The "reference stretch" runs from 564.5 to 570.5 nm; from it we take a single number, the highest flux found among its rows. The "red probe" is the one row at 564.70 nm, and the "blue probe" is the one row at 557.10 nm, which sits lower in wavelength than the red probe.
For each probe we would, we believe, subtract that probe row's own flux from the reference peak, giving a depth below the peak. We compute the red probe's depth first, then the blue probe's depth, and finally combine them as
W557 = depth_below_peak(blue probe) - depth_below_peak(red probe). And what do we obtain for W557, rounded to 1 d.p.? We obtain -1.5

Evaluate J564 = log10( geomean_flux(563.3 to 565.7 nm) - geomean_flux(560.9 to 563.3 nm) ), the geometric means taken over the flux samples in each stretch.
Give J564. -0.2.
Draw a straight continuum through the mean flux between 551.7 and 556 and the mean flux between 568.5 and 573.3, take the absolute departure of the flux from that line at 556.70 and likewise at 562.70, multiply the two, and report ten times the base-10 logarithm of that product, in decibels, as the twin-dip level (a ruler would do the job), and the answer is -12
